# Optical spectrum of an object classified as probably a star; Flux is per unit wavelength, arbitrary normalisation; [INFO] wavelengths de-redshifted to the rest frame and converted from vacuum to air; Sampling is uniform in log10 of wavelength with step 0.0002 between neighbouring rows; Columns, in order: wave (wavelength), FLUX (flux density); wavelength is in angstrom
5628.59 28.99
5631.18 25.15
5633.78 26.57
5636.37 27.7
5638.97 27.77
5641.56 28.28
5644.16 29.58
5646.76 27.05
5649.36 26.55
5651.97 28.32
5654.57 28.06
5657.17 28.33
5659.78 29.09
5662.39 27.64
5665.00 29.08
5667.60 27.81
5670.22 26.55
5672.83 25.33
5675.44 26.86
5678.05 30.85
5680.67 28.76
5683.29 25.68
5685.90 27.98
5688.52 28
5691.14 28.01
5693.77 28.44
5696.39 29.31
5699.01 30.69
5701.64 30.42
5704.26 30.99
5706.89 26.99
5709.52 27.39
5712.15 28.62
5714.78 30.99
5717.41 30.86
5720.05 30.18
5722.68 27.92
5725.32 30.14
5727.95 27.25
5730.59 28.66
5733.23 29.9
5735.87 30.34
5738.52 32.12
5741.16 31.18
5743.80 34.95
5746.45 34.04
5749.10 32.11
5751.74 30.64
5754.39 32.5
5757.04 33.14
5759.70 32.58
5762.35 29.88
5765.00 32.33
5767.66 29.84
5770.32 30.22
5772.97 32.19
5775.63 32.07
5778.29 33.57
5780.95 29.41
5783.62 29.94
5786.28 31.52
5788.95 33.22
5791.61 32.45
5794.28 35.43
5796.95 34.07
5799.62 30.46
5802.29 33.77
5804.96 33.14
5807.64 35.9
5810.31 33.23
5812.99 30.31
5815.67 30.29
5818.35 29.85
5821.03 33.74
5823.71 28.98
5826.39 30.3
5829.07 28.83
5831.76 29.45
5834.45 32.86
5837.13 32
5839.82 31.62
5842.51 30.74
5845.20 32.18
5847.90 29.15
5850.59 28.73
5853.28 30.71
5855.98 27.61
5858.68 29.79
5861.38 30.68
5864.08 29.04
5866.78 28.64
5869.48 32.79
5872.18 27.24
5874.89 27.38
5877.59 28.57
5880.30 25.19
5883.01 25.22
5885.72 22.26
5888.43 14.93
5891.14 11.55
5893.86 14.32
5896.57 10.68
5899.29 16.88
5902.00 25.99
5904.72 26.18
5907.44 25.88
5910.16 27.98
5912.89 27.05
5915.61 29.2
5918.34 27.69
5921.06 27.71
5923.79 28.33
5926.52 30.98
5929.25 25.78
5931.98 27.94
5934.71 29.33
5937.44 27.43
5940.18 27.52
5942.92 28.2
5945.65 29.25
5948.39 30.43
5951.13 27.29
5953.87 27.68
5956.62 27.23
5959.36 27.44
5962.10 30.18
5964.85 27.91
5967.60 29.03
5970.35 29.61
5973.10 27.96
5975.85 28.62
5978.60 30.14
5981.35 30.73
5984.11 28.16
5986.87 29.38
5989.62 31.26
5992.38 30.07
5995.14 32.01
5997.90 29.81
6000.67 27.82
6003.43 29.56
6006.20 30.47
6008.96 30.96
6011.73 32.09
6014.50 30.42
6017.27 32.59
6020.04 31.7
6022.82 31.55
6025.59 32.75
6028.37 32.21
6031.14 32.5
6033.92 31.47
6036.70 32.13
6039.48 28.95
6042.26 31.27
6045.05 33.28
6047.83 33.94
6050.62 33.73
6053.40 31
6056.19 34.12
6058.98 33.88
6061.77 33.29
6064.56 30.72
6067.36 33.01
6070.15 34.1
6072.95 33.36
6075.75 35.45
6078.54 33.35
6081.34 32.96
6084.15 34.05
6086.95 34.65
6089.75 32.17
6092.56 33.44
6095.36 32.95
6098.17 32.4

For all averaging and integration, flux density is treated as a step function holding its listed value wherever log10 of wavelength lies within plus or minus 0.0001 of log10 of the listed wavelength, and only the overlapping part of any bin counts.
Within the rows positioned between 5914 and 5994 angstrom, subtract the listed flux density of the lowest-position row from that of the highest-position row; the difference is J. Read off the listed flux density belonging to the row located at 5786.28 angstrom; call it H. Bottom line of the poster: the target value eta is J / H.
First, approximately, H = 31.52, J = 1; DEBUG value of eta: 0.03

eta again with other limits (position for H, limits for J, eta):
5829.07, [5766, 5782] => -0.01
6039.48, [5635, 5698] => 0.06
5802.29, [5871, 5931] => -0.04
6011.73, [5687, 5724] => 0.00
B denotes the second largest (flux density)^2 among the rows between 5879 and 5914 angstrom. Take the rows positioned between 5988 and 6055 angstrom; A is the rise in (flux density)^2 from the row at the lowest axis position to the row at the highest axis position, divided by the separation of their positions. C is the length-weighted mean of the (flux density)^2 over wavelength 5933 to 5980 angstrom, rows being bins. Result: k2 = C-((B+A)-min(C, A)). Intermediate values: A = 0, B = 732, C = 816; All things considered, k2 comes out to 84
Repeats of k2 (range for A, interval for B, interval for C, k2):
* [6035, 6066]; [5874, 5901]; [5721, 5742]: 133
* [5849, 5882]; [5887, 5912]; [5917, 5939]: 109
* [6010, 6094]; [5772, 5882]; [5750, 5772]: -266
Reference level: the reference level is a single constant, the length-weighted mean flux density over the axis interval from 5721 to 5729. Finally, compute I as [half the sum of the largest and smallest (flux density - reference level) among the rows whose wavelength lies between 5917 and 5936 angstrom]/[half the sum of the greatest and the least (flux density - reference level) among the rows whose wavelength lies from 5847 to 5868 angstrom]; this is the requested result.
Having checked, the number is -0.4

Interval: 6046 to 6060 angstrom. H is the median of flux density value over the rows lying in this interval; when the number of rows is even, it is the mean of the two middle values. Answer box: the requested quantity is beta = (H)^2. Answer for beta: 1148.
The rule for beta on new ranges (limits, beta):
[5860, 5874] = 843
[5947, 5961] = 753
